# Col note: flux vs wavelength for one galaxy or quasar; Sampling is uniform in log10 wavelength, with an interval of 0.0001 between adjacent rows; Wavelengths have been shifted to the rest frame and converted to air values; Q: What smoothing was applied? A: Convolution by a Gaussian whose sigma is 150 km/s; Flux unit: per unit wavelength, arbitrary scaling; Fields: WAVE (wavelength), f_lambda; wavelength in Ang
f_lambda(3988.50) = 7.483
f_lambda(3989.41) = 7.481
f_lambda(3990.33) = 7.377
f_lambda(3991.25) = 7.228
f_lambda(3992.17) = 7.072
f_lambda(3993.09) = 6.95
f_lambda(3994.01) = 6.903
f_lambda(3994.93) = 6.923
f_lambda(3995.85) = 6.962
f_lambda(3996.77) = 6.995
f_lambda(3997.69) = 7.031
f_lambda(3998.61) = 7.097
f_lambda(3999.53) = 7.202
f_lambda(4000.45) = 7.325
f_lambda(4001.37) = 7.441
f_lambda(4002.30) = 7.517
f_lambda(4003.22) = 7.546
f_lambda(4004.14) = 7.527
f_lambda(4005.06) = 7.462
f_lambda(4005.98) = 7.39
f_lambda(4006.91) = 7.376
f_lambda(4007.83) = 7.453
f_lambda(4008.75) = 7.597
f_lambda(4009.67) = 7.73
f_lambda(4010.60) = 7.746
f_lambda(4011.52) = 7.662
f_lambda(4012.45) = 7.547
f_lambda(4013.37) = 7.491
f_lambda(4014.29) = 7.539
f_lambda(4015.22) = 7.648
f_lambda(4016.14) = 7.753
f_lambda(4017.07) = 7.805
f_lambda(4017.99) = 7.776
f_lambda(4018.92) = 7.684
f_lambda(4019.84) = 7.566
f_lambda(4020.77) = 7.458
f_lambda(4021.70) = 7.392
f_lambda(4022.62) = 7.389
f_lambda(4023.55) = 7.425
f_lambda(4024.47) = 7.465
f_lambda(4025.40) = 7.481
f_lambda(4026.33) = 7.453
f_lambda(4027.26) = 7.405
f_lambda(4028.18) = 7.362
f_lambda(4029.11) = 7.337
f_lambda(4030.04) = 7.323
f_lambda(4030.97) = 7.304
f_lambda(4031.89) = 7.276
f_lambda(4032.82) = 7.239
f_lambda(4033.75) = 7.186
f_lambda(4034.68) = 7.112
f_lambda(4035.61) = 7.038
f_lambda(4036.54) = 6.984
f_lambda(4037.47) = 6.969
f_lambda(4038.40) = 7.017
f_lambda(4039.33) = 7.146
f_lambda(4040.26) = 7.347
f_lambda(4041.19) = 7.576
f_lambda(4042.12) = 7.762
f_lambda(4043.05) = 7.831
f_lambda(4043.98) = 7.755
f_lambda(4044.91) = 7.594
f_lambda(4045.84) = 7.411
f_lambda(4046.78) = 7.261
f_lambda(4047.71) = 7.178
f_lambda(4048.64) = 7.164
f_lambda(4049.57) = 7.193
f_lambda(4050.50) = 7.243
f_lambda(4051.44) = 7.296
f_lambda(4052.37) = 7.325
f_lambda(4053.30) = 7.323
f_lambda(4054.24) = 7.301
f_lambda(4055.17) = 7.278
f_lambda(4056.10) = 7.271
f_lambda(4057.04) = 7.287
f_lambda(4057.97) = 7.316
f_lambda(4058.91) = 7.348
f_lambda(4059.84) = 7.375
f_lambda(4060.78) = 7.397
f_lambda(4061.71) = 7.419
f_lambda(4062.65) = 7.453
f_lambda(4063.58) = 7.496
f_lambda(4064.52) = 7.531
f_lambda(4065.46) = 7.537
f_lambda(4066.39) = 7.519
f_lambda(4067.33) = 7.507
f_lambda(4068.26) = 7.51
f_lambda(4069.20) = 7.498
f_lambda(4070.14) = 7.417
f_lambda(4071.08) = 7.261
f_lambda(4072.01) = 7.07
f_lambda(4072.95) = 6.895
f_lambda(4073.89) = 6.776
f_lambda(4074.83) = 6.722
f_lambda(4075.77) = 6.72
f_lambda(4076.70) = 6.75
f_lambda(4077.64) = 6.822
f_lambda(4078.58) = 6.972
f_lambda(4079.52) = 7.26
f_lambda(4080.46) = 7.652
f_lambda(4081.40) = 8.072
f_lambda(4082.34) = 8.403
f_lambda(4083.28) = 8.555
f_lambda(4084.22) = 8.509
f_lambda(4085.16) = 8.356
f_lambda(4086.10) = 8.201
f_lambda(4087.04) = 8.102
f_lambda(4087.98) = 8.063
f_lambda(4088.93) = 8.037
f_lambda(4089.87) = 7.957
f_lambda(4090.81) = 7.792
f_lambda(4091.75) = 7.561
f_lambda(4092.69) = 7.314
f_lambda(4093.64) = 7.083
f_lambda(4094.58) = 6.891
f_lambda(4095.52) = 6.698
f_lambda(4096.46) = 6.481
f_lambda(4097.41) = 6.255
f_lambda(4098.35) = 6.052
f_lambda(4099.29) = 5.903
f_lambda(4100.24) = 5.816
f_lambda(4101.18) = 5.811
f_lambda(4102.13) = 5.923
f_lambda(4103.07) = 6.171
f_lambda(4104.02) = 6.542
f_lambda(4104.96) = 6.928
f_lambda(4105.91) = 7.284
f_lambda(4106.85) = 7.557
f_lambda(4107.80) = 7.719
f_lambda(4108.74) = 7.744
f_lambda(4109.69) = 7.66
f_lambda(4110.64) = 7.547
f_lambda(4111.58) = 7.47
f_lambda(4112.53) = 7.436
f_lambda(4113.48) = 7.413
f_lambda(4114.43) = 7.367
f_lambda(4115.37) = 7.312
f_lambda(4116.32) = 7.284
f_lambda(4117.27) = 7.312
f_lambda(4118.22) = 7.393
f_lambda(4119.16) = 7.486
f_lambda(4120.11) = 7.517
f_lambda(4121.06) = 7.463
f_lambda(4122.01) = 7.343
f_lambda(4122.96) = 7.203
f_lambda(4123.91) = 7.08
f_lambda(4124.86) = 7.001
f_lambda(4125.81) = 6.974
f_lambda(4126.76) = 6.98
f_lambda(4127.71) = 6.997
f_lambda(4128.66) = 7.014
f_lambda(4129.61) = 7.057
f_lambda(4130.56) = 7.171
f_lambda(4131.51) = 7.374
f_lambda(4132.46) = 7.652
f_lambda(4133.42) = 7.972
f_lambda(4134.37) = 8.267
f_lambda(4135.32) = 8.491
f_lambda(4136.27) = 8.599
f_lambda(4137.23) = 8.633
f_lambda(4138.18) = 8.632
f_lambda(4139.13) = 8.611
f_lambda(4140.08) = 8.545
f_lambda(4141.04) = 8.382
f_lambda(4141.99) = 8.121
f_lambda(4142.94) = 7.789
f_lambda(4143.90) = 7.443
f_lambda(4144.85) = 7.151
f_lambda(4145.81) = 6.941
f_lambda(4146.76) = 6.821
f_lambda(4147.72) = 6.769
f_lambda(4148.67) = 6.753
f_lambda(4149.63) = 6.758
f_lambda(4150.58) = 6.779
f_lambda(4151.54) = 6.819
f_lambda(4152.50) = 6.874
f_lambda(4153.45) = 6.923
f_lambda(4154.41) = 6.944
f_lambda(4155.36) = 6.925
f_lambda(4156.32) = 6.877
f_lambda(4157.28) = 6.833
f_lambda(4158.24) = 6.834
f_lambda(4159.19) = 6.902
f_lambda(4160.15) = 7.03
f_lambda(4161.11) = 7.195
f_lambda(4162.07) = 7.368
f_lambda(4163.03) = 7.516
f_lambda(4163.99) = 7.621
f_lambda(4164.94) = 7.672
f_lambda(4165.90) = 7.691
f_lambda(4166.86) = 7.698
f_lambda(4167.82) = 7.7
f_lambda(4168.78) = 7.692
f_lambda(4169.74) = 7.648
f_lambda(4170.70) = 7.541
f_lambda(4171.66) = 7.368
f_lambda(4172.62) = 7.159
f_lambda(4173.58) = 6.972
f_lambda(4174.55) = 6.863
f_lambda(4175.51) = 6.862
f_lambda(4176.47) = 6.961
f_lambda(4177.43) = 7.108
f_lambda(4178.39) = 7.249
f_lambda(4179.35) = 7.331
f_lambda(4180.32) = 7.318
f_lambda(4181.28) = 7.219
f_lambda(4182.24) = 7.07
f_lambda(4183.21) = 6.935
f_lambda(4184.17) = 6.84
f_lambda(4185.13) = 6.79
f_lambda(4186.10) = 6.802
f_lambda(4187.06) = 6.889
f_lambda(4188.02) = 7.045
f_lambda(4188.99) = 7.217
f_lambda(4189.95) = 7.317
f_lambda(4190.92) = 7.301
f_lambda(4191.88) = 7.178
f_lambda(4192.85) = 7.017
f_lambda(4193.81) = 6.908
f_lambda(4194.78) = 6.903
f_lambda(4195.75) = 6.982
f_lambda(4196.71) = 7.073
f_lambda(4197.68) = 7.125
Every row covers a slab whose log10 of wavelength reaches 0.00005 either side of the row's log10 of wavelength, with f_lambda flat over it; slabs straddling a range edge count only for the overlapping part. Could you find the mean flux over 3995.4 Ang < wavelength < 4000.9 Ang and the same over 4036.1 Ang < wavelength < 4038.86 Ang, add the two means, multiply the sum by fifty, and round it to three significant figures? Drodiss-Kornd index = 705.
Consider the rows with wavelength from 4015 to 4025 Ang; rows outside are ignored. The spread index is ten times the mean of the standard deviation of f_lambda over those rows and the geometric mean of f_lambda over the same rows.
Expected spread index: 38.7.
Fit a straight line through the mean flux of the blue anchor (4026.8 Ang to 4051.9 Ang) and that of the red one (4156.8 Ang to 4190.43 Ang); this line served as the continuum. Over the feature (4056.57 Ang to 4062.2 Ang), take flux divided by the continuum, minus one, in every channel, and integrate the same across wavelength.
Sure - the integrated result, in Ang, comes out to 0.0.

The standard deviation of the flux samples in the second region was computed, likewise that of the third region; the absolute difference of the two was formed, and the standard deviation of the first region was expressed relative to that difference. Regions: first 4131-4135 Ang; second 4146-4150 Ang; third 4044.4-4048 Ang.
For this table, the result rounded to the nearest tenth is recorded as 2.6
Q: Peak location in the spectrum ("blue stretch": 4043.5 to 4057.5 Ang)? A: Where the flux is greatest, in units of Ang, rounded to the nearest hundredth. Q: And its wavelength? 4043.98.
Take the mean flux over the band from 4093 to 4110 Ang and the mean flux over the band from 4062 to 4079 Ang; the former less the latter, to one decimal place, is -0.5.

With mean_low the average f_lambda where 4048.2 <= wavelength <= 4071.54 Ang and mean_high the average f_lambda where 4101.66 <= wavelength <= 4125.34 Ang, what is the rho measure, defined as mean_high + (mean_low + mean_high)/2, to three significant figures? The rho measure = 14.6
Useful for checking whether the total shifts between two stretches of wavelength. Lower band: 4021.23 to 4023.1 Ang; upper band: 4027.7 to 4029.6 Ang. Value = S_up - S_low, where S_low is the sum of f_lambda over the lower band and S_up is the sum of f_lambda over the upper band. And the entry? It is -0.1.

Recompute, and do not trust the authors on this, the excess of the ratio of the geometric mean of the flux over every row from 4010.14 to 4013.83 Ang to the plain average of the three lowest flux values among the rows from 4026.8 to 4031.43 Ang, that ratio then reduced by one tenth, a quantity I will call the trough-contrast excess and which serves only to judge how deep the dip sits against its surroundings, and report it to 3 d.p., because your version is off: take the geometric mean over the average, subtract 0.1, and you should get 0.940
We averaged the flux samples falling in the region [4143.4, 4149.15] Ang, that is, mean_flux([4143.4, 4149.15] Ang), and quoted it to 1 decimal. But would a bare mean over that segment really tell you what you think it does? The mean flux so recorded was 7.0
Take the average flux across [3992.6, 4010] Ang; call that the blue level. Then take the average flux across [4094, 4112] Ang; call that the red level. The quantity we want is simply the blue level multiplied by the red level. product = 49.3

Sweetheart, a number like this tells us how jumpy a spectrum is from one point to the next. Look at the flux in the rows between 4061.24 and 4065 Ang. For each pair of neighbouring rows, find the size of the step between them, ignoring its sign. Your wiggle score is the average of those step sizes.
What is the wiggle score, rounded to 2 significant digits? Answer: 0.037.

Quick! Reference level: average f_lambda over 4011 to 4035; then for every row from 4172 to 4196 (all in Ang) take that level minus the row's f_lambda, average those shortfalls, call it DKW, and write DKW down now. 0.42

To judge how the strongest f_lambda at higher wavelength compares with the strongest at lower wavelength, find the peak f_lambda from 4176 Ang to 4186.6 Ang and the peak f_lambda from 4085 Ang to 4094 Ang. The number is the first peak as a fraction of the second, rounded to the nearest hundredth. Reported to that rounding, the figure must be 0.88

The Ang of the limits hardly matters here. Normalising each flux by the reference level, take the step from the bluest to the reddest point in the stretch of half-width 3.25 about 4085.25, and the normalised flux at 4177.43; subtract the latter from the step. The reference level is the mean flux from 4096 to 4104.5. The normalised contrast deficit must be -1.22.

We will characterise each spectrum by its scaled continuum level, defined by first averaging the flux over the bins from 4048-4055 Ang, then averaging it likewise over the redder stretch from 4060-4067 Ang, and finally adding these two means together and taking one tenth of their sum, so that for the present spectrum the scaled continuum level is 1.47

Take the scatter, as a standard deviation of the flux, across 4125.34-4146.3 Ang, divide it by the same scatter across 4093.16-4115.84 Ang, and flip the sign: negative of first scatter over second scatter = -1.0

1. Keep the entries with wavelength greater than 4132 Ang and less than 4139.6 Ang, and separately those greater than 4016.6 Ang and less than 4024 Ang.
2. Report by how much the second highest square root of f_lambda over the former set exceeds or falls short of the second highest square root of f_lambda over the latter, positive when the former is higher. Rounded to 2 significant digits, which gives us 0.15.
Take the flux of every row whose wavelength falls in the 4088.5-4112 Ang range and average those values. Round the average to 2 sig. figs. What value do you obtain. 7.0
